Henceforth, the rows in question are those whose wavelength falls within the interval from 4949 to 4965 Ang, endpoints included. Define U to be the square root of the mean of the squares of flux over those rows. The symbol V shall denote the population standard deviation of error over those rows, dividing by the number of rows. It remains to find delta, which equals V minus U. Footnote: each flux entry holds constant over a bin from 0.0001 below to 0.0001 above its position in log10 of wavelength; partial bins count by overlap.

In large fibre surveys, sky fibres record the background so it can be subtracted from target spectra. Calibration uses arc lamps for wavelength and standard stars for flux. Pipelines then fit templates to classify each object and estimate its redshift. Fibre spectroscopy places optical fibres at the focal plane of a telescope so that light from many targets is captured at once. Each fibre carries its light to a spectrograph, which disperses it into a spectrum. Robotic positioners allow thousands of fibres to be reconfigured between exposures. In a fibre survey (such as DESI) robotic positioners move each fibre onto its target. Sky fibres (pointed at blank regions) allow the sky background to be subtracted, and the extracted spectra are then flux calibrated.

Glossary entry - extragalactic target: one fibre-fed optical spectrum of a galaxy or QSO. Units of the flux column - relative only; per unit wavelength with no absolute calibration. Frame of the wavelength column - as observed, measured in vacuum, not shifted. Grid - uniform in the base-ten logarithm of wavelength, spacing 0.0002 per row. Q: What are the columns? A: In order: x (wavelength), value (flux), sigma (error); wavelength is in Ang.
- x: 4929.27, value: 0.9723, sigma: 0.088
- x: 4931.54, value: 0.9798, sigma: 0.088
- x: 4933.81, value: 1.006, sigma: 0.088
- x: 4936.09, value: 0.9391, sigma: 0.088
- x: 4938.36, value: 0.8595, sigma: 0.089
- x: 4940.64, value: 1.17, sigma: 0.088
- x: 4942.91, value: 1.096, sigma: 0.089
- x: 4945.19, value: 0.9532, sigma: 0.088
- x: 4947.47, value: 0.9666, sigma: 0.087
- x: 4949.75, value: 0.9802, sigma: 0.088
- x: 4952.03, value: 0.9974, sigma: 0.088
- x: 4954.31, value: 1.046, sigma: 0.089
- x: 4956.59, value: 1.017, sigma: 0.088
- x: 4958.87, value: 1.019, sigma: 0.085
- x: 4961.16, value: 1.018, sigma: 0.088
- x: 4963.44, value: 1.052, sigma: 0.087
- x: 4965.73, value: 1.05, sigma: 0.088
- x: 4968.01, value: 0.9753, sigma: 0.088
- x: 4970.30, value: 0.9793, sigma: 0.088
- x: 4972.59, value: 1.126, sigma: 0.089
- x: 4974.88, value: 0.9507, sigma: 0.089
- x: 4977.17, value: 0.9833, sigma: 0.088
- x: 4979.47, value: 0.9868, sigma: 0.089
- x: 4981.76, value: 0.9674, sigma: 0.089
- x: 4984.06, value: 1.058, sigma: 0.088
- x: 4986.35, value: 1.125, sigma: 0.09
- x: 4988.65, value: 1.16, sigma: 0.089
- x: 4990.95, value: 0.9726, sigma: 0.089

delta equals -1.02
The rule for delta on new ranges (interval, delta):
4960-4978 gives -1.02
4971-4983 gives -1.00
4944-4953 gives -0.97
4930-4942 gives -1.00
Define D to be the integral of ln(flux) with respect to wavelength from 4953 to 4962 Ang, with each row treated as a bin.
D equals 0.2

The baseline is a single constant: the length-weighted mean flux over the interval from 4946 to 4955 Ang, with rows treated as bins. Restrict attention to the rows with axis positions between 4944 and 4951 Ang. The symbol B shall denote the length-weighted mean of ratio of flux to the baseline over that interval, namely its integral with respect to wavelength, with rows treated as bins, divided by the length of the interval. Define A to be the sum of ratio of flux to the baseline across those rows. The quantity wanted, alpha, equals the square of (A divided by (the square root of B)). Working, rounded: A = 2.9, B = 0.97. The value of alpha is 9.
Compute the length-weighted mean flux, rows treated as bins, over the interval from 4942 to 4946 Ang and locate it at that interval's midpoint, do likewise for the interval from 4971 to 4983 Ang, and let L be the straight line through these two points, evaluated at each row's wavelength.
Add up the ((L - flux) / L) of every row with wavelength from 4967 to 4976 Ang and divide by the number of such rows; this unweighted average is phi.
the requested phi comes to -0.002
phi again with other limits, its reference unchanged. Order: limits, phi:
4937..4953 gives 0.021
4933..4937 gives 0.058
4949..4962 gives 0.004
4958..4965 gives -0.016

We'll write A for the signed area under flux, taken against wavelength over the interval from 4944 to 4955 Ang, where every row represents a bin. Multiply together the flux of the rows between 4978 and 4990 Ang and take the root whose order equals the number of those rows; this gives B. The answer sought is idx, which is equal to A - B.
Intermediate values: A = 10.85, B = 1.06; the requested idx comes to 9.8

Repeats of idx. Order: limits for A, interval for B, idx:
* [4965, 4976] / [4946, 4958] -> 10.2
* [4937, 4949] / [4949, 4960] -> 11.1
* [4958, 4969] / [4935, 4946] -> 10.3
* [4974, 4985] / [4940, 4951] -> 9.8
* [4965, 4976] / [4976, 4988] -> 10.1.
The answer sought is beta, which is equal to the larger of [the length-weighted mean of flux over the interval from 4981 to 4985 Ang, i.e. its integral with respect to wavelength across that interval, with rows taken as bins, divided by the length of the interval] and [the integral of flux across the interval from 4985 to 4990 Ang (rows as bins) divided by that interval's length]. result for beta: 1.13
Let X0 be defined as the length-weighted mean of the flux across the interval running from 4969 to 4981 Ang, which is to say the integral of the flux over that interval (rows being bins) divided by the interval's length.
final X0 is 1.00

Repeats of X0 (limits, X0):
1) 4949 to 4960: 1.01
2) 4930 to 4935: 0.99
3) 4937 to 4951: 1.00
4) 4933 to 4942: 1.00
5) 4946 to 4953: 0.98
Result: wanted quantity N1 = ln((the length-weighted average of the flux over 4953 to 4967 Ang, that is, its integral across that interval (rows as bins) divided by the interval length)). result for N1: 0.033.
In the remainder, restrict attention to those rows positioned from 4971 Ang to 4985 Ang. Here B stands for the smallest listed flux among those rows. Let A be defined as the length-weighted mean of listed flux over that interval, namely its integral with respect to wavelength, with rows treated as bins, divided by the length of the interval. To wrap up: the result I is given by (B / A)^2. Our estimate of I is 0.886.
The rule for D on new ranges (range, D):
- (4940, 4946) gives 0.4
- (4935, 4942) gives -0.1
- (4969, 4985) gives 0.1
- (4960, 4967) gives 0.3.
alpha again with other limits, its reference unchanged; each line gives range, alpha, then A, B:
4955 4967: 26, 5.2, 1.04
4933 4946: 36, 6.1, 1.01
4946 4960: 36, 6.1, 1.01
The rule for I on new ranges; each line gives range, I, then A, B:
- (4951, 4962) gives 0.957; 1.02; 0.9974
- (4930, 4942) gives 0.750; 0.99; 0.8595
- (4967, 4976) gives 0.889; 1.01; 0.9507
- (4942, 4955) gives 0.903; 1.00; 0.9532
